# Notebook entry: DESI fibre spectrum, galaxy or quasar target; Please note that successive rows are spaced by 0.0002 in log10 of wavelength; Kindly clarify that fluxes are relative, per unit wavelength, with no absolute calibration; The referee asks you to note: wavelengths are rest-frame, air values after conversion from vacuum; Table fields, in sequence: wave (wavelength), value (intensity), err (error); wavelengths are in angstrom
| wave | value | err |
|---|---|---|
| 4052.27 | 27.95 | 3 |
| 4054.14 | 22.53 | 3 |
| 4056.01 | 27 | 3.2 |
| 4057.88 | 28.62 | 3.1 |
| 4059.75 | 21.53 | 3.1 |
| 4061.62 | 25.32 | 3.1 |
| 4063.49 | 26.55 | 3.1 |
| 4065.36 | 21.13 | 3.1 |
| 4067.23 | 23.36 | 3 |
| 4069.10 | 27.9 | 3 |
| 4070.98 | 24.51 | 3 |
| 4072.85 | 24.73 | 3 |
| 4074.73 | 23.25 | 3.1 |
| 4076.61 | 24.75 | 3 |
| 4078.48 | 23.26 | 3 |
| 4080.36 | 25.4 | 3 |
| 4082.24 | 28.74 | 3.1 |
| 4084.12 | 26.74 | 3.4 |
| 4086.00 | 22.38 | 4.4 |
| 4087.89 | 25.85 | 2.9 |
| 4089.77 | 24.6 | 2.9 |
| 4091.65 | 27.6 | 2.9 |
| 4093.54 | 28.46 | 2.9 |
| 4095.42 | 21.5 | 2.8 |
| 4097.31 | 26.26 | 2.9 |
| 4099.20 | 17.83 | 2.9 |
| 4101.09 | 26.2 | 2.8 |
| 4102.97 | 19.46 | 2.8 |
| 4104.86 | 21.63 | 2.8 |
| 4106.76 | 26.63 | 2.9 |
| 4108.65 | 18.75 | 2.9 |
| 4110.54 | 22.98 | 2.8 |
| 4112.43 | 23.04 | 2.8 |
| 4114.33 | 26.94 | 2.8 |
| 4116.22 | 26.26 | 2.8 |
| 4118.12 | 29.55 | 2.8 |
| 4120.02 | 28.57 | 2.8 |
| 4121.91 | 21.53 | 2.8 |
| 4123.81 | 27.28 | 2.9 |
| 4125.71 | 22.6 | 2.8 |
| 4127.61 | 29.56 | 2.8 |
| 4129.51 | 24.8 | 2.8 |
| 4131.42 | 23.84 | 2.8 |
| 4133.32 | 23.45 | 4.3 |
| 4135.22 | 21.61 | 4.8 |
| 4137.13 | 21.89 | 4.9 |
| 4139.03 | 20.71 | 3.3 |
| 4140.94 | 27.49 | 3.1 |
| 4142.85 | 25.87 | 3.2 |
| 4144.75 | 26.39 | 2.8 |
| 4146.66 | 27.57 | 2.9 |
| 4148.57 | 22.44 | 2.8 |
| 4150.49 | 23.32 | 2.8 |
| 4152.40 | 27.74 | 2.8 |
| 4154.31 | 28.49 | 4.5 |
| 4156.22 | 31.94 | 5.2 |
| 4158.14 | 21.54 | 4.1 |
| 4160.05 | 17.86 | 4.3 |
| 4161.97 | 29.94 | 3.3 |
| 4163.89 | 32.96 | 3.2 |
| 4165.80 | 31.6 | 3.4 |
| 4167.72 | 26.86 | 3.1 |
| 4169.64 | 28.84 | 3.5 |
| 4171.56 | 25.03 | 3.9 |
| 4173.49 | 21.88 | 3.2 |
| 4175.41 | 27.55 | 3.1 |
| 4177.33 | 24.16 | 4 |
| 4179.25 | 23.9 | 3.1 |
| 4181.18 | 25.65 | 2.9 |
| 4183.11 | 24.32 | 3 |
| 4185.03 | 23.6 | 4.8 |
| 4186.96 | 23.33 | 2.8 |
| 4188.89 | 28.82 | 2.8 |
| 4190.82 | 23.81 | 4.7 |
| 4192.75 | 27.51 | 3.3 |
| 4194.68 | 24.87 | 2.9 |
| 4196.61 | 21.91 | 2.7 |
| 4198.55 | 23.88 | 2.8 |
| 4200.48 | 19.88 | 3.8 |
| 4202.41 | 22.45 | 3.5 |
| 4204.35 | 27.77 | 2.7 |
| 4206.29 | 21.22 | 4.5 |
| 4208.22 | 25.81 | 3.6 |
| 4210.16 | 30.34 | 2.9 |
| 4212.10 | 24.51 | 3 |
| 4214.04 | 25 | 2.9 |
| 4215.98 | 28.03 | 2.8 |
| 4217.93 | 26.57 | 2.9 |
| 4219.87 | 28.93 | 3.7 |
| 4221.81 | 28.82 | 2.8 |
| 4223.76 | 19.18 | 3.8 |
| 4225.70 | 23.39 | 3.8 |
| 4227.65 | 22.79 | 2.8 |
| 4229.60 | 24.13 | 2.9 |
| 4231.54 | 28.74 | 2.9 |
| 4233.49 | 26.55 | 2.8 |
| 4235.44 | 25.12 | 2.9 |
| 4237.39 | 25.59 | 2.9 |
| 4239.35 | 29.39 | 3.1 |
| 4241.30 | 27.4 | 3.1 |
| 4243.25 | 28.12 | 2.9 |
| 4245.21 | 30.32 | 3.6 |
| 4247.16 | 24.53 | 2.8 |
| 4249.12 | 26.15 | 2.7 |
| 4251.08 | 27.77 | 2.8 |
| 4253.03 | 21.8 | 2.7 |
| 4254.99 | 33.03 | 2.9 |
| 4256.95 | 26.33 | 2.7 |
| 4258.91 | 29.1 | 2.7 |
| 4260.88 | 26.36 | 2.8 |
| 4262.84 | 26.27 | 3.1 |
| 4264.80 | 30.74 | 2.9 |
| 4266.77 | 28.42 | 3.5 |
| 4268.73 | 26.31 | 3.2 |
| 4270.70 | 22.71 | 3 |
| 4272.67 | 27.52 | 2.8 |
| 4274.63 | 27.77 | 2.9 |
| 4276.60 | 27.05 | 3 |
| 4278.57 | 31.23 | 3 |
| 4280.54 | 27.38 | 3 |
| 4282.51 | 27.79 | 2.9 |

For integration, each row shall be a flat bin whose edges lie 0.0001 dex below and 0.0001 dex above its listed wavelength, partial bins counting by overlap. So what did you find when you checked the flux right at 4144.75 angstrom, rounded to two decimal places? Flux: 26.39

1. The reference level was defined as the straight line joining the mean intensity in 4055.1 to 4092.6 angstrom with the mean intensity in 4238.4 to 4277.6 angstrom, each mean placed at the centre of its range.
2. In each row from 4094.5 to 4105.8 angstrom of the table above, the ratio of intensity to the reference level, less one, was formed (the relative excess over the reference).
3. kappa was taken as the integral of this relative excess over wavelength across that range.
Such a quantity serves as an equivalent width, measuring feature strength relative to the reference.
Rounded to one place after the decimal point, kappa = -1.5 angstrom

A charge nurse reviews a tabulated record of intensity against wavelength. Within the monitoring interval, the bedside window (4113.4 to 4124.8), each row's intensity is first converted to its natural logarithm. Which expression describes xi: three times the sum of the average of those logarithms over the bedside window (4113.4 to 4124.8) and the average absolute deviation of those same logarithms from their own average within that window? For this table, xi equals 10.06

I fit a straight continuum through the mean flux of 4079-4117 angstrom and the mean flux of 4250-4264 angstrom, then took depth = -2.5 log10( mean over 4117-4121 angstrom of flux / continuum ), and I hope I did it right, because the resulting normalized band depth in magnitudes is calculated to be -0.17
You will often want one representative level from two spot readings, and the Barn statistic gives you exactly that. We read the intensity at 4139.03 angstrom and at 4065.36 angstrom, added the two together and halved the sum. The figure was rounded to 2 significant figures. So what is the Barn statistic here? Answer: 21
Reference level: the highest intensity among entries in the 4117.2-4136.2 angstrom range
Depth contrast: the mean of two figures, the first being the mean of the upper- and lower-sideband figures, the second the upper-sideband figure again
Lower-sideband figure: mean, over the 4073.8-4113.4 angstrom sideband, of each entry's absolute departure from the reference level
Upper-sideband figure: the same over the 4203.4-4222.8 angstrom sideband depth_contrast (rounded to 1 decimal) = 3.6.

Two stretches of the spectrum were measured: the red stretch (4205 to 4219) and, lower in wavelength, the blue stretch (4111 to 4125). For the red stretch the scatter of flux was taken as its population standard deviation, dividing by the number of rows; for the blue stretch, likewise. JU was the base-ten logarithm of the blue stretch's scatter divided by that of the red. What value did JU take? 0.00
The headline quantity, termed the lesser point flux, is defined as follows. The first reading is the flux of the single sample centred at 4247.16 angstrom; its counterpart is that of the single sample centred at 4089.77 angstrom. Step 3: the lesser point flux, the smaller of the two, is 25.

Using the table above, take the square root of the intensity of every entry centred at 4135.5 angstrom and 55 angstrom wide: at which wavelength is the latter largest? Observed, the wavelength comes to 4156.22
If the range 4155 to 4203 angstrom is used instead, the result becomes 4163.89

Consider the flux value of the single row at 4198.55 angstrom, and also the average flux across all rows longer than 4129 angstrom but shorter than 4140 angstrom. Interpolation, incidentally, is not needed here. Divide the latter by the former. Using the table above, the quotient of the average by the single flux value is 0.95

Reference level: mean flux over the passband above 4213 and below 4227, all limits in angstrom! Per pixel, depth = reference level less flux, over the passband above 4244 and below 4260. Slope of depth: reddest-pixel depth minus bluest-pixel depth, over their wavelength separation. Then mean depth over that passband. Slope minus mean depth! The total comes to 1.8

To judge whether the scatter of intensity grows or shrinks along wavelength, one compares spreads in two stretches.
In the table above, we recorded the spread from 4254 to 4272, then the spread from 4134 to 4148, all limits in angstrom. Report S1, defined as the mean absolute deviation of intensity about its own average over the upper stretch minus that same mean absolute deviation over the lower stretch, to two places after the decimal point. -0.32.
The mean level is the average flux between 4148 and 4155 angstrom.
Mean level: 25.5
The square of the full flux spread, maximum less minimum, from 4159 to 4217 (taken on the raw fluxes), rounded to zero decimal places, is 228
